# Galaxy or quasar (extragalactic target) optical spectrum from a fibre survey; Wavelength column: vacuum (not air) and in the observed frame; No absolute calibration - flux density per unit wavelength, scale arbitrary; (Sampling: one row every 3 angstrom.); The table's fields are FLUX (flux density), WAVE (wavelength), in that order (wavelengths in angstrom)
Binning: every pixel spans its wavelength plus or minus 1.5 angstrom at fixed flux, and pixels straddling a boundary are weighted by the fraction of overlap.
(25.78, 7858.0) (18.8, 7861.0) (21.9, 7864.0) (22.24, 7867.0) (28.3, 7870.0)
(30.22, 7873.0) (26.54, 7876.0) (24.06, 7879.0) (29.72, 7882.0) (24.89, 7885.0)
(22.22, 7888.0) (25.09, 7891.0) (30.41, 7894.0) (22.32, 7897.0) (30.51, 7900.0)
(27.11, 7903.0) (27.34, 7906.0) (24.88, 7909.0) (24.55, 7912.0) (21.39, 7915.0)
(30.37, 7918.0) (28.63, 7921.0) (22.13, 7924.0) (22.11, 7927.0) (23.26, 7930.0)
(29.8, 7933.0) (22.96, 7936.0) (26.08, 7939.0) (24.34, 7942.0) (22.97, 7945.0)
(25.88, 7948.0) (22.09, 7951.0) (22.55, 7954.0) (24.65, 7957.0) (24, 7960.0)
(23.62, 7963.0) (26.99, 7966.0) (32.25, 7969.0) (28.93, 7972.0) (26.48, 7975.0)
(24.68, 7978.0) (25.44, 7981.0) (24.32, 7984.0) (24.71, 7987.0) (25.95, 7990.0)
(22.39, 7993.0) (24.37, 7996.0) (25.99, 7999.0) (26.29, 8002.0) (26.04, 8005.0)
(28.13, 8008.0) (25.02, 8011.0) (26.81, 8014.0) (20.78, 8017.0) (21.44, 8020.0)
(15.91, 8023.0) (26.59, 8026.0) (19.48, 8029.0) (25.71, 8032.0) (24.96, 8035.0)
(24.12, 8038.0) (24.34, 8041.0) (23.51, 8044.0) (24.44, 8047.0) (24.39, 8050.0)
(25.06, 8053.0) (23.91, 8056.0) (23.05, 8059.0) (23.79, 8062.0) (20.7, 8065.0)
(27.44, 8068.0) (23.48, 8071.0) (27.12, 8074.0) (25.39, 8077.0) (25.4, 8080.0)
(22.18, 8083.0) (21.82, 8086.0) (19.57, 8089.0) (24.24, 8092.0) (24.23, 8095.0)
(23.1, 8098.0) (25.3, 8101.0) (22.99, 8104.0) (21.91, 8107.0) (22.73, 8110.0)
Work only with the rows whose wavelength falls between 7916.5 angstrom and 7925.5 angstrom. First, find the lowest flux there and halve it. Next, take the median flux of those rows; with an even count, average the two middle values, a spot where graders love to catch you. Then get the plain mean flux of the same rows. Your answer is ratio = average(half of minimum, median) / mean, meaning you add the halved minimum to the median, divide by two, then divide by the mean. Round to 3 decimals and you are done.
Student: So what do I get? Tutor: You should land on 0.734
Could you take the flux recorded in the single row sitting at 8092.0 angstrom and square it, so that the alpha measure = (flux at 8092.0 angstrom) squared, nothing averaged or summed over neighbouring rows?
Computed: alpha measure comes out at 588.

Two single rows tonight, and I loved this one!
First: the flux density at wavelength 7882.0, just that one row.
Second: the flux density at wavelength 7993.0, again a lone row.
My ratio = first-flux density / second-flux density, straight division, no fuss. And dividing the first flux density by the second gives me 1.33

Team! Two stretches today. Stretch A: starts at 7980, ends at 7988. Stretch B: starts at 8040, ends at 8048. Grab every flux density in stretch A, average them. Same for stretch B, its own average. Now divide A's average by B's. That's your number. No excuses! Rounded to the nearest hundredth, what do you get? 1.03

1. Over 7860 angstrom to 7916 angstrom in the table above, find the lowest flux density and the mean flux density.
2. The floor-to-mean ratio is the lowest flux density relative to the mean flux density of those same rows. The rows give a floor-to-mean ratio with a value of 0.74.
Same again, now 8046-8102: 0.82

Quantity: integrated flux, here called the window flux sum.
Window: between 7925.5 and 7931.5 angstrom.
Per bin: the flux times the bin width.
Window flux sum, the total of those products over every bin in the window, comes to 136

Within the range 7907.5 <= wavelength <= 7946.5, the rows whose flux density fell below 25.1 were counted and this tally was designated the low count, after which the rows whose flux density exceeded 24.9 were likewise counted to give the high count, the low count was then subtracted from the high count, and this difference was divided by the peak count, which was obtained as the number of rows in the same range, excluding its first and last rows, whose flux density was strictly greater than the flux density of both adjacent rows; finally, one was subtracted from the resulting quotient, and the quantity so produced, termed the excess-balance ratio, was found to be -2.7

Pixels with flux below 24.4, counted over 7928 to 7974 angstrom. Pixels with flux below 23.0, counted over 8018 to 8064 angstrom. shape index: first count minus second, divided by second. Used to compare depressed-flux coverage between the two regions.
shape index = 1.7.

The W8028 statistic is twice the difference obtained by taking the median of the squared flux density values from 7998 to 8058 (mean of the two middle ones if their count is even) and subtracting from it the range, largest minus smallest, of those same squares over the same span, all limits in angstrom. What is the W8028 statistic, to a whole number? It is 144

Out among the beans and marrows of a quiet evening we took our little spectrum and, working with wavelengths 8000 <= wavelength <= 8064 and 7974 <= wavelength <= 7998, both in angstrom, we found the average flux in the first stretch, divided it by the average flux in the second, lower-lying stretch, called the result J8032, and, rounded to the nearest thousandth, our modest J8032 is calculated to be 0.968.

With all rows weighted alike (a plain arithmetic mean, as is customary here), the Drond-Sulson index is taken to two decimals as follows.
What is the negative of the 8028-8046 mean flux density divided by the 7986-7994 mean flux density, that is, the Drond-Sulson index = -0.97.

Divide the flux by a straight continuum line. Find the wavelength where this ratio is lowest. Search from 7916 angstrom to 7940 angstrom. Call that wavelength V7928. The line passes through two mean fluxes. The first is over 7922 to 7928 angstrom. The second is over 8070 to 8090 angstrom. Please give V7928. 7927.0 angstrom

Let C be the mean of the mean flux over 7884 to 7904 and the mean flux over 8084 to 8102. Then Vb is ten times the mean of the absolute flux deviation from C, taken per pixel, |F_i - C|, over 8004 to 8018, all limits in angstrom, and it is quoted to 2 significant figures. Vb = 23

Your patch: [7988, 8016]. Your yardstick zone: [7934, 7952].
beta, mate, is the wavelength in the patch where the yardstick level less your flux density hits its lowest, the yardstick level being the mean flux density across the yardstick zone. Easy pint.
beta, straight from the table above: 8008.0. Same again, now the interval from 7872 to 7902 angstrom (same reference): 7900.0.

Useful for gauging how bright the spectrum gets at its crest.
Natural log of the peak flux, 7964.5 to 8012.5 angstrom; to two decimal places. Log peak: 3.47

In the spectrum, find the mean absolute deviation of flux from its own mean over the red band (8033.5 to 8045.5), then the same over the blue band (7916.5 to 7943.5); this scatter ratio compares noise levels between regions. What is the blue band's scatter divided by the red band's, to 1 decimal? 6.8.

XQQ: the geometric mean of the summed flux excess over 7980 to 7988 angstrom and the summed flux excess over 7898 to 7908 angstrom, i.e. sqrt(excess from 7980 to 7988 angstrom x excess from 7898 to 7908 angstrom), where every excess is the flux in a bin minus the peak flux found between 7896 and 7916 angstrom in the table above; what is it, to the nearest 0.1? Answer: 10.6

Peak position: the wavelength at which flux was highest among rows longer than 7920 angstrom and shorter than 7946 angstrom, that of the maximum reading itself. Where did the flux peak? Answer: 7933.0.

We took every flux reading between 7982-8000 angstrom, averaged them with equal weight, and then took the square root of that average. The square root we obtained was 4.96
